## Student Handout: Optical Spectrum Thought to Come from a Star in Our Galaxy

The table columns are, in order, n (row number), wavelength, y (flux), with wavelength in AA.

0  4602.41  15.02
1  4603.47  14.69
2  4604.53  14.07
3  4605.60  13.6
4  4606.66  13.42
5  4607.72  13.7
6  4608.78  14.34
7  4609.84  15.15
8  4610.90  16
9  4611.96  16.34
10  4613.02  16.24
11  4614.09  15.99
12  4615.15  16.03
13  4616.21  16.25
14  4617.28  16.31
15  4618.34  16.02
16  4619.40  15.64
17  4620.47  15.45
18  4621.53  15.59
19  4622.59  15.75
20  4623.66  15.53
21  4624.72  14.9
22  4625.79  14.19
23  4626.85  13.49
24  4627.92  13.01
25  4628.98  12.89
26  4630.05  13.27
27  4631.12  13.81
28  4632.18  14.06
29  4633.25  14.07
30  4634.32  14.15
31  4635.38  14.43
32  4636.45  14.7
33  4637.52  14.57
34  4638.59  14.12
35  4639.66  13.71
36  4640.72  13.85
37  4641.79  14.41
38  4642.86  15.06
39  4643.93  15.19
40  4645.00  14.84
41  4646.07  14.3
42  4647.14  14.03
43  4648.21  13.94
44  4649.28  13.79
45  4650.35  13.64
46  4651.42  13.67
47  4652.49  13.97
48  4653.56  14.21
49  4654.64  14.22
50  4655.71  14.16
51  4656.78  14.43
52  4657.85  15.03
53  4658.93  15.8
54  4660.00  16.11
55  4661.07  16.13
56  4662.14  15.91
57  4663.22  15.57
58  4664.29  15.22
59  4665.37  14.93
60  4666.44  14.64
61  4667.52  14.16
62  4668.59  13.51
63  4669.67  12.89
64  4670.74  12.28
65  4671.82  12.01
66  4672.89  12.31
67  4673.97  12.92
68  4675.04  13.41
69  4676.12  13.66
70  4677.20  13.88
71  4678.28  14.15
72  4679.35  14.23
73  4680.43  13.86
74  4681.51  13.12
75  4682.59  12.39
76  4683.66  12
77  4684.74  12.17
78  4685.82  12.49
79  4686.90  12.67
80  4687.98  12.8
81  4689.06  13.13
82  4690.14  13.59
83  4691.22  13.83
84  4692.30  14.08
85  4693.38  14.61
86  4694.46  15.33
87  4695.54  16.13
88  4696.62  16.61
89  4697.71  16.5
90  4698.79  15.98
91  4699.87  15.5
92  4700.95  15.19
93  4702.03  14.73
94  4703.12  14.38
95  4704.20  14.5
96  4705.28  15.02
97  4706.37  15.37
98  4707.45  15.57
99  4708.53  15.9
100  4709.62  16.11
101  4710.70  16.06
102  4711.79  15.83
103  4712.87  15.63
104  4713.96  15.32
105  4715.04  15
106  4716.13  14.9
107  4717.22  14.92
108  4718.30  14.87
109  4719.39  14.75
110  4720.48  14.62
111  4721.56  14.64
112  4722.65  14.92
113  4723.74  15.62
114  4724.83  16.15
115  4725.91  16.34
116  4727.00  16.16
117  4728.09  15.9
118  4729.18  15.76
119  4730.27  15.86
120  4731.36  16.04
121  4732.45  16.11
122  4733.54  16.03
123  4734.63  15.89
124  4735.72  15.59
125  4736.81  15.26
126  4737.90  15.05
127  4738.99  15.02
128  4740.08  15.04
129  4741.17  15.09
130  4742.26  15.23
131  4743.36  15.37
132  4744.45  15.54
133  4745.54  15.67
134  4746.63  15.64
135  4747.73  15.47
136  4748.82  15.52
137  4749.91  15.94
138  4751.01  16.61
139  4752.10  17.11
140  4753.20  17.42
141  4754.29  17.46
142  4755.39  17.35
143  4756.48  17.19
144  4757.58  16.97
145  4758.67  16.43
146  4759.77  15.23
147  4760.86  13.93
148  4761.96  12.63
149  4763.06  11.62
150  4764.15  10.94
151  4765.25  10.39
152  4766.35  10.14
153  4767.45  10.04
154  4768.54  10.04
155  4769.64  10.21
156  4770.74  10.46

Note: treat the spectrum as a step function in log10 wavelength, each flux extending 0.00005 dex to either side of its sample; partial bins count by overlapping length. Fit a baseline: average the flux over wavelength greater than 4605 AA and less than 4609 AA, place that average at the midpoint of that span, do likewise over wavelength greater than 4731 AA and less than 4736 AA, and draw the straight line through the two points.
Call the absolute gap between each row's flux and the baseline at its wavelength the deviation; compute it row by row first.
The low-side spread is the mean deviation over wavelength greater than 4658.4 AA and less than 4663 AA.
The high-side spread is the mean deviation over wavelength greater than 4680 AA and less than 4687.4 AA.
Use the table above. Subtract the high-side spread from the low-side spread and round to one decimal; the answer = -1.1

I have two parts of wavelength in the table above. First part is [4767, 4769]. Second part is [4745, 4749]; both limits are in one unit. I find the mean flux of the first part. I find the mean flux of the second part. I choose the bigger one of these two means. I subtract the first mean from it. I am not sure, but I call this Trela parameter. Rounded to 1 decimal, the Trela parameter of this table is 5.5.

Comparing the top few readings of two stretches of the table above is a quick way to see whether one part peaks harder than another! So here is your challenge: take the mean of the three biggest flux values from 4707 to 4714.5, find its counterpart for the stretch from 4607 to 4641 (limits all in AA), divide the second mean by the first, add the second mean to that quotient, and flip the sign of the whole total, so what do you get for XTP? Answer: -17.3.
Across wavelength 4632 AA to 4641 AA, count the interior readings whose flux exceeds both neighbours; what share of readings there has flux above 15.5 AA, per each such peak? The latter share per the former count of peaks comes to 0.0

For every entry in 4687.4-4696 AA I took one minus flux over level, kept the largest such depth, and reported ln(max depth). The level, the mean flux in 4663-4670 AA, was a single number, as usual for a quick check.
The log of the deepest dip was -2.2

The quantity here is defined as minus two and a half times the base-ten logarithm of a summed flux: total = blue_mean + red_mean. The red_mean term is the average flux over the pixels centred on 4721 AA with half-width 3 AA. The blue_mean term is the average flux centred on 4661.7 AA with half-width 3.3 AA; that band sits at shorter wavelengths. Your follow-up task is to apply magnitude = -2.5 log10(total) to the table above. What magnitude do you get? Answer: -3.72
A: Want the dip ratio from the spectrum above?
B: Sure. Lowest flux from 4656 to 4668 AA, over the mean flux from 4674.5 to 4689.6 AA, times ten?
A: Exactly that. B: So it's 10.8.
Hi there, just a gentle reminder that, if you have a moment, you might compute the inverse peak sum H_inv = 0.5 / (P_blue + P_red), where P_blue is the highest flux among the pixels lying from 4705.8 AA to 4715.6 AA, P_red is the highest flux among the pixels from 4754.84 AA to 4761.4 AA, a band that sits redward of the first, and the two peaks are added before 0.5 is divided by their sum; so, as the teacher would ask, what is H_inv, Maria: 0.0149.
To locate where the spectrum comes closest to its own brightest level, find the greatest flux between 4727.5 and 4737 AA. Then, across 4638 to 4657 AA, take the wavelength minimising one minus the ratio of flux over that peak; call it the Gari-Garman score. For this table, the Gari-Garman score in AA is 4643.93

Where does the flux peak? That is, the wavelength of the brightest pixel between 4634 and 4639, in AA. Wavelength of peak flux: 4636.45 AA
